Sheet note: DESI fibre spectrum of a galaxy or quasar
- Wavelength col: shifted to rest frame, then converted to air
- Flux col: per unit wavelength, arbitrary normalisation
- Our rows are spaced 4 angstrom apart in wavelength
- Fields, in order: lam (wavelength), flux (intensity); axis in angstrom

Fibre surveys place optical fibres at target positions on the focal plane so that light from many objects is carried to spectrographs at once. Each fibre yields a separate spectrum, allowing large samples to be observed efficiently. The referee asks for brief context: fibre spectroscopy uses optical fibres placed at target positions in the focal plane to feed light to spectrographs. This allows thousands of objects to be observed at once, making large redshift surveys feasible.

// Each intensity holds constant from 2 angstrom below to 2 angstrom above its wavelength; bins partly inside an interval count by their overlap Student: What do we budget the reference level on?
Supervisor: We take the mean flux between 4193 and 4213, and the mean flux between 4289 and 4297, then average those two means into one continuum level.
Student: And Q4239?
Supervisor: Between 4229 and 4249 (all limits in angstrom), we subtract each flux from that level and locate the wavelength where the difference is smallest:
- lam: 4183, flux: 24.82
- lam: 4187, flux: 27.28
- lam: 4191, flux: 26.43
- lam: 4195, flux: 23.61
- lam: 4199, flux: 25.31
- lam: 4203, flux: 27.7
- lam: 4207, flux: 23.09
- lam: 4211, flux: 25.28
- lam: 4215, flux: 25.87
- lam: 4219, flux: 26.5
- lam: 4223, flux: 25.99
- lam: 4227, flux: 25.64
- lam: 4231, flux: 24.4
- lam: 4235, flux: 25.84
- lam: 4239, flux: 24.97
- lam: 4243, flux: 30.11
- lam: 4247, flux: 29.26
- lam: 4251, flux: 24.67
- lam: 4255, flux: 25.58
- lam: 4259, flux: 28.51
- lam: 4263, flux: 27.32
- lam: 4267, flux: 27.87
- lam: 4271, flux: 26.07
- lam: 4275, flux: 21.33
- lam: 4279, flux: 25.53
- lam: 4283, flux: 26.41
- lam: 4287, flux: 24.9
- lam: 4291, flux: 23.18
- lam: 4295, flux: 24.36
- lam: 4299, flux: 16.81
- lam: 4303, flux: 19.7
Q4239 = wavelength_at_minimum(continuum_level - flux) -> 4243 angstrom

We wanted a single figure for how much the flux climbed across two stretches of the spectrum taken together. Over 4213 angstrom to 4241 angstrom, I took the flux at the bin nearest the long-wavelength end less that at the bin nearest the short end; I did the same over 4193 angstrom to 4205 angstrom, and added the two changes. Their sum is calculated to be 3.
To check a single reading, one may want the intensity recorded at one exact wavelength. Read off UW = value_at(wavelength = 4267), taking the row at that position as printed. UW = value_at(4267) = 27.87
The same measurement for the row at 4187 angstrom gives 27.28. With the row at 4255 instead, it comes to 25.58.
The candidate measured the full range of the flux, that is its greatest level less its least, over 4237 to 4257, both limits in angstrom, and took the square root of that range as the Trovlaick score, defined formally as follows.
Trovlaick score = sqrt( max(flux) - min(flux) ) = 2.3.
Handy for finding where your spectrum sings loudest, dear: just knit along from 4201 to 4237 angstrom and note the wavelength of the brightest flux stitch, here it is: 4203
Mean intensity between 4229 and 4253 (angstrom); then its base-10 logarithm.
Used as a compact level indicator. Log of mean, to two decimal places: 1.42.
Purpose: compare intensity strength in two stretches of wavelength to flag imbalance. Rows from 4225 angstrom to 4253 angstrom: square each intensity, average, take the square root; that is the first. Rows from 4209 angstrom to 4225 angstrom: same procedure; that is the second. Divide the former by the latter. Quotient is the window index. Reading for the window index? 1.02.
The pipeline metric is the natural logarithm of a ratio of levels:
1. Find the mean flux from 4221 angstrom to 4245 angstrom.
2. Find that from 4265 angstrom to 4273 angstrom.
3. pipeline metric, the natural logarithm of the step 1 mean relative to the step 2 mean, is -0.031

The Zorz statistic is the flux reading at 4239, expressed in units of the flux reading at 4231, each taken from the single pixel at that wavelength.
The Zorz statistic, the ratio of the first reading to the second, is 1.02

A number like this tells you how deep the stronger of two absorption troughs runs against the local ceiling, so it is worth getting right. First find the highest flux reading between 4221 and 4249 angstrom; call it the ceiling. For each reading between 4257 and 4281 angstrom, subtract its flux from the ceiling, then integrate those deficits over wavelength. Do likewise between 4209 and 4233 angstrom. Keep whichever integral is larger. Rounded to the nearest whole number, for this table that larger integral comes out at 108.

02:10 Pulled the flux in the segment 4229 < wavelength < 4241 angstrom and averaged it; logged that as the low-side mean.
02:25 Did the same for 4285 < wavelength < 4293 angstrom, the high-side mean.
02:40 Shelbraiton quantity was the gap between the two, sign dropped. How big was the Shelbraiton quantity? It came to 1.0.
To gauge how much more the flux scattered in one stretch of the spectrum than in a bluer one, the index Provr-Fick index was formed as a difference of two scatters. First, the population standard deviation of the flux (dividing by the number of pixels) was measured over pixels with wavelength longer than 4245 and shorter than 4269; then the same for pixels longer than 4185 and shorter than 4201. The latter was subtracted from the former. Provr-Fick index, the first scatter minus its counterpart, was 0.23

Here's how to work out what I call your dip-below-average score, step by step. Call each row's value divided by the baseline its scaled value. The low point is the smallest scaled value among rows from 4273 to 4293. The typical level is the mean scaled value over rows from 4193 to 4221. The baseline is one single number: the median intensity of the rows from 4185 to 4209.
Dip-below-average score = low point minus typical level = -0.15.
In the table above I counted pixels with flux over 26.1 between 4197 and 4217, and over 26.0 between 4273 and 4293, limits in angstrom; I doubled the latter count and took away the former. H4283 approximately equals 1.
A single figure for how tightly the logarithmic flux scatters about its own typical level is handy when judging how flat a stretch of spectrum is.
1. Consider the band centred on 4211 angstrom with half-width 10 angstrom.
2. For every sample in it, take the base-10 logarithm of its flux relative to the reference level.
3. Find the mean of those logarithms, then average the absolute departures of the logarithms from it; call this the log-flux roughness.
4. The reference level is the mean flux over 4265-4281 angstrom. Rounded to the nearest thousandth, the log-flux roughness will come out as 0.021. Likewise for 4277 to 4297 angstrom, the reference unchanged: 0.016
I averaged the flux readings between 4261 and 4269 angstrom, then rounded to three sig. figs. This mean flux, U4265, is 27.6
